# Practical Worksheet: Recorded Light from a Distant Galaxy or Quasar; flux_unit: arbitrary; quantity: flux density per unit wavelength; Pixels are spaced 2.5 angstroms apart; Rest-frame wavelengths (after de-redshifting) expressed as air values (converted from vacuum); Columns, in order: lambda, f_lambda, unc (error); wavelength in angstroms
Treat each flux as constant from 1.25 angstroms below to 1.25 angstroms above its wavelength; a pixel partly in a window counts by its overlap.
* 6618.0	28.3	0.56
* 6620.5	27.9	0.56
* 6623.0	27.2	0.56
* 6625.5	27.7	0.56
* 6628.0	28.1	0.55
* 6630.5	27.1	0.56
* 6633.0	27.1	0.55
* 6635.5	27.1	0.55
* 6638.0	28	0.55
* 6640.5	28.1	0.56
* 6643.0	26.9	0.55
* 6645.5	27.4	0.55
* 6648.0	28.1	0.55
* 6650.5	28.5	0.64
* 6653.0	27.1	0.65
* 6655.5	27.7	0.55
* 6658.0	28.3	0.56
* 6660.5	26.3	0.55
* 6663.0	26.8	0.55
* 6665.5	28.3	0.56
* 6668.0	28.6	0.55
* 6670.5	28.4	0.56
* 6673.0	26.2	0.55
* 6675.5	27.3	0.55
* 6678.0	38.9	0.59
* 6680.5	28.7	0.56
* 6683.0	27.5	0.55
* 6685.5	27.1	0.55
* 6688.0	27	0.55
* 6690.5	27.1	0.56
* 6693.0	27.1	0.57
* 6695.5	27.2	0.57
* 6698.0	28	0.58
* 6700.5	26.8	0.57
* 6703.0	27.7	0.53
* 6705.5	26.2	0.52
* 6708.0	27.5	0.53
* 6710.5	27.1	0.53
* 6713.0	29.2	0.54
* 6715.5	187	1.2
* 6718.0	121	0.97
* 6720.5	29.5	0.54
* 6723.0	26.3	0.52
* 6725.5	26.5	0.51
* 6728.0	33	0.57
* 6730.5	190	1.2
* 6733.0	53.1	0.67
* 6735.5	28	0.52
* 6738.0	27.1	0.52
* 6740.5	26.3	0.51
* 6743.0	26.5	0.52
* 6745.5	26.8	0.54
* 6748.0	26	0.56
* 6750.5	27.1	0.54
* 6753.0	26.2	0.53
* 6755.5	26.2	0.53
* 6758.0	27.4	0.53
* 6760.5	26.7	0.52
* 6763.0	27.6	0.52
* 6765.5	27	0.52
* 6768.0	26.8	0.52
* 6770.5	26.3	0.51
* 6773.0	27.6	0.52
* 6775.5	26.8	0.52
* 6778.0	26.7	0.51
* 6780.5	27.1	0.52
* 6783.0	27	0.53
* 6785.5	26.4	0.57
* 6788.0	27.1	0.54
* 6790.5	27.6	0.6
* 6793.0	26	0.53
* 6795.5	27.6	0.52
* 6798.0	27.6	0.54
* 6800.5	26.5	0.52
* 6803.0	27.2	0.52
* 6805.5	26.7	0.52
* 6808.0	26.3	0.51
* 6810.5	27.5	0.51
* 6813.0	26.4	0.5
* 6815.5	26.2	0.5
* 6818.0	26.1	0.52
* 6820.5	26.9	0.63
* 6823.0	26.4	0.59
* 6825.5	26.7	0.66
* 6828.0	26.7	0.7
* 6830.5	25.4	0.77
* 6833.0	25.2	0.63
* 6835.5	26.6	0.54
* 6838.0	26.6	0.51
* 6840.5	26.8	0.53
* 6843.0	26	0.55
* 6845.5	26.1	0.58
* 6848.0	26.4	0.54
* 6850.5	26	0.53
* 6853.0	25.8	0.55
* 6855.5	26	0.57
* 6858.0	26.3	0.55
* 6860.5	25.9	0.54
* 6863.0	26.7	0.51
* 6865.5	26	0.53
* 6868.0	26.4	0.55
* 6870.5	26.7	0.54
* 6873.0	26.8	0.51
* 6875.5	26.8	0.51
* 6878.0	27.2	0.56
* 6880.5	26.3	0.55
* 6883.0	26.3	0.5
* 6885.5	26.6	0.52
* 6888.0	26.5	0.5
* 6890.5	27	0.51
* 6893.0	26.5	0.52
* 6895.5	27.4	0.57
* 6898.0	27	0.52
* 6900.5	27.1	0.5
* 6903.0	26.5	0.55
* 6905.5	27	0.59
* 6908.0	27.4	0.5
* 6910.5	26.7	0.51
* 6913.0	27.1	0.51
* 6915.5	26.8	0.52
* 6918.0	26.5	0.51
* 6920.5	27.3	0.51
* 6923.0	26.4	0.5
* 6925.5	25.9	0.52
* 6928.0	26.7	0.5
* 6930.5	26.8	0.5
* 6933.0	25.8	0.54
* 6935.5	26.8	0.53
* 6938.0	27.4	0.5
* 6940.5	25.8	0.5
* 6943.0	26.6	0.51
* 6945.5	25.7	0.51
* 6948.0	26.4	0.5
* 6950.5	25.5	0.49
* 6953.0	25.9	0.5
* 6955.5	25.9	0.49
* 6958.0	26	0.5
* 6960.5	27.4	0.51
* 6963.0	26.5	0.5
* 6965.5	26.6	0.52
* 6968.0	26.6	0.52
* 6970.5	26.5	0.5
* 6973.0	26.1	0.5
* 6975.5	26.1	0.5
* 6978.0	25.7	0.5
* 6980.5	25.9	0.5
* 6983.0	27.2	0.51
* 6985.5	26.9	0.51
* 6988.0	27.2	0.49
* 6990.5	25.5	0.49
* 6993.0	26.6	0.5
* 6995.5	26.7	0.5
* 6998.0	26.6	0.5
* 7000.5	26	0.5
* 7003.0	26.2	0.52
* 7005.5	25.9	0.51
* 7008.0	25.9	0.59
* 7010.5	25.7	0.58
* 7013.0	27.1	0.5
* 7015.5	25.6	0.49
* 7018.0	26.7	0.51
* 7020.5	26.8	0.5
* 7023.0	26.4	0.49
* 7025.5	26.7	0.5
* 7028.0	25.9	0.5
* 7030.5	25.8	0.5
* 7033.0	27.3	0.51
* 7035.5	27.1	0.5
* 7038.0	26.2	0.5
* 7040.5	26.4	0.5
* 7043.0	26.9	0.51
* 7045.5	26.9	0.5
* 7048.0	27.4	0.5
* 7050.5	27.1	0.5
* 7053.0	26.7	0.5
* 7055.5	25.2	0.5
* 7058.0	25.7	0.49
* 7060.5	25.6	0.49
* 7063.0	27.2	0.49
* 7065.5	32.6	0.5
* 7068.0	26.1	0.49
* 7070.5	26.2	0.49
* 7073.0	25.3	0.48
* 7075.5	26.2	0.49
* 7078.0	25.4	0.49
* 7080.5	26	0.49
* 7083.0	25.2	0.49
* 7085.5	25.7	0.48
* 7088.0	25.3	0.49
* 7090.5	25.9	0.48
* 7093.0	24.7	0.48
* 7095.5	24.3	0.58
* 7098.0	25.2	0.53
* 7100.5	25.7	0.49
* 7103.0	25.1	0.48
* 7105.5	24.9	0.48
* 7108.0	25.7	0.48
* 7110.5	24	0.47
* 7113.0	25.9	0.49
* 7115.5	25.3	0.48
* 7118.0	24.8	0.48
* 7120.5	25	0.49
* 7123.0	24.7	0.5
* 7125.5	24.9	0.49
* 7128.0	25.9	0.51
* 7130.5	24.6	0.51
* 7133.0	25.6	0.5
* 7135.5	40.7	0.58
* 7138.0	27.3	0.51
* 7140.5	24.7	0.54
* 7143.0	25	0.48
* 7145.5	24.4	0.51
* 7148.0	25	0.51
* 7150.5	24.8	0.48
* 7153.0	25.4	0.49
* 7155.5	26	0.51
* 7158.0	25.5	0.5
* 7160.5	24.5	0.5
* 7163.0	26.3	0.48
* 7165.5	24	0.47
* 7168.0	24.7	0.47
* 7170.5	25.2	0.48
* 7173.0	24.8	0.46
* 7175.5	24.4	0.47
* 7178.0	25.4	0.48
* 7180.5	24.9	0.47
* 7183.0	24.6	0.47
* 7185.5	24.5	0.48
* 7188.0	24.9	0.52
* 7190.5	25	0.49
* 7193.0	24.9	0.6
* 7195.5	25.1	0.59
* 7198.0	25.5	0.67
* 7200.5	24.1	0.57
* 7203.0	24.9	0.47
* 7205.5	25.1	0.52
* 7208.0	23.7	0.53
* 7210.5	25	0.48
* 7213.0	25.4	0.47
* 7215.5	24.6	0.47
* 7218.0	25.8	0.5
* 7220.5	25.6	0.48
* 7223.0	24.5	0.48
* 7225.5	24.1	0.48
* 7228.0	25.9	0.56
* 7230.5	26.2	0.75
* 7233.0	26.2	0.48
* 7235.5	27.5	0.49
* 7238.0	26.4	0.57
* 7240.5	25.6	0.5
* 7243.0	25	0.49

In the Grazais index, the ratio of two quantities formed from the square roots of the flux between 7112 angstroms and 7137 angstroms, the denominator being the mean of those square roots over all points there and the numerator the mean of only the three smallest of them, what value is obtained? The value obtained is 0.964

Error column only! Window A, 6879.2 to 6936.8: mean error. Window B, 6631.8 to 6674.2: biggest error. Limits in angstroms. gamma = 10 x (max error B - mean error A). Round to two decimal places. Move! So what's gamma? 1.29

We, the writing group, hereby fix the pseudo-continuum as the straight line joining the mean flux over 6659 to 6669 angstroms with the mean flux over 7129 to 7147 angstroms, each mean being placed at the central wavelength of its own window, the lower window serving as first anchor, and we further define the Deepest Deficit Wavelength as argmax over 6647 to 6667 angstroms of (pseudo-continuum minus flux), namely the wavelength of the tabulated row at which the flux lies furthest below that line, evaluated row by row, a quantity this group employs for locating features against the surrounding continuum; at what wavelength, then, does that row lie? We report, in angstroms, 6660.5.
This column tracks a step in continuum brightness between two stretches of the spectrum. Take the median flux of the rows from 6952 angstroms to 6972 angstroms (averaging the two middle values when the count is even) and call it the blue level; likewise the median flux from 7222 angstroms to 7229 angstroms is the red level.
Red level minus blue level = -2.0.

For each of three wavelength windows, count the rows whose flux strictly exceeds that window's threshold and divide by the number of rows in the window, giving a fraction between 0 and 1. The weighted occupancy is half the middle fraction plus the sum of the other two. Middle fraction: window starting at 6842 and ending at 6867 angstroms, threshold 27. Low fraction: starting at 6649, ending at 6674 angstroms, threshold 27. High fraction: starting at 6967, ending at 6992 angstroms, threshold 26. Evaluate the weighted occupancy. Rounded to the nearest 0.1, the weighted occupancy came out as 1.4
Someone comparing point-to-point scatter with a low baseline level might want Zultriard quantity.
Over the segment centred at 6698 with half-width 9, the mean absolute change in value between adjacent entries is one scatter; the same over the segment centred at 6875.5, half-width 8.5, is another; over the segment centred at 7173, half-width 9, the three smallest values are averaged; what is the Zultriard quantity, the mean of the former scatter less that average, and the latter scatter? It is -11.7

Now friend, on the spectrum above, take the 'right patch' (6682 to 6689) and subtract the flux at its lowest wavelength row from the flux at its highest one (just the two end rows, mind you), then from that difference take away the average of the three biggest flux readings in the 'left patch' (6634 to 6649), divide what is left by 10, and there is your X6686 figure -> -2.86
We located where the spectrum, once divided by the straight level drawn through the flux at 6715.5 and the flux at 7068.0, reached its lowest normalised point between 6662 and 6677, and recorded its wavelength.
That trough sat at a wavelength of 6673.0 angstroms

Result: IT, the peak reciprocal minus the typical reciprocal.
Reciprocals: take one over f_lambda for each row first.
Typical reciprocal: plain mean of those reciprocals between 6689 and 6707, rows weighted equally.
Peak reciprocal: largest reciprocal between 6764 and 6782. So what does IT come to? 0.0012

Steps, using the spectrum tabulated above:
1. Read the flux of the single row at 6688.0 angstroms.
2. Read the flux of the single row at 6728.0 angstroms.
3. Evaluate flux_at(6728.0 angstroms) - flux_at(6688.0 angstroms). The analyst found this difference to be 6.0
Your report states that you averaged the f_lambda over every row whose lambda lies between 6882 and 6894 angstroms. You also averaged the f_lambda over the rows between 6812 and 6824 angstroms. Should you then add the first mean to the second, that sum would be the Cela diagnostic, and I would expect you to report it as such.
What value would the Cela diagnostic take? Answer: 53.0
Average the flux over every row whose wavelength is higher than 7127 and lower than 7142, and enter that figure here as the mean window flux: 28.1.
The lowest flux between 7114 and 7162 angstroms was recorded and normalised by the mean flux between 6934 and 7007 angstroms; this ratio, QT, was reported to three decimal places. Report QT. 0.926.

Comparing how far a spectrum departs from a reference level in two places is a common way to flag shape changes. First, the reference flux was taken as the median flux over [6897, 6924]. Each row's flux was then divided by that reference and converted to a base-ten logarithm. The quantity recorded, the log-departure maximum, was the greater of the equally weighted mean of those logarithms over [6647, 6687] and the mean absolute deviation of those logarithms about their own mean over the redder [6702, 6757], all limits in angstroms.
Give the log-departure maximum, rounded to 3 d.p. 0.194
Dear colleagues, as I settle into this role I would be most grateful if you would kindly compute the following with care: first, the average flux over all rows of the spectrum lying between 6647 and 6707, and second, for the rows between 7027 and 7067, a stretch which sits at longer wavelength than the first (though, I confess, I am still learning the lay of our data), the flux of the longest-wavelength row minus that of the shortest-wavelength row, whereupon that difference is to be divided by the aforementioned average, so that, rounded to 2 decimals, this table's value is 0.24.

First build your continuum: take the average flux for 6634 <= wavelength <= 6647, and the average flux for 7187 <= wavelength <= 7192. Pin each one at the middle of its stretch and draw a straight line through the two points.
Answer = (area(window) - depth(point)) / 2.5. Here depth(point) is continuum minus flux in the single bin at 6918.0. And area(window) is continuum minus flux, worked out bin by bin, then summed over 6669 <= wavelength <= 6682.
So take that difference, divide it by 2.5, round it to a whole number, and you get -5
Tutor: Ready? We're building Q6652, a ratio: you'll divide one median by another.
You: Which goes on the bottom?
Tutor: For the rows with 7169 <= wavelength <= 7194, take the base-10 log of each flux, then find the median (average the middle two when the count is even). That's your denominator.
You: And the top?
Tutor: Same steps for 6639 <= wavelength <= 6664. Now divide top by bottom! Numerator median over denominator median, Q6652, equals 1.03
